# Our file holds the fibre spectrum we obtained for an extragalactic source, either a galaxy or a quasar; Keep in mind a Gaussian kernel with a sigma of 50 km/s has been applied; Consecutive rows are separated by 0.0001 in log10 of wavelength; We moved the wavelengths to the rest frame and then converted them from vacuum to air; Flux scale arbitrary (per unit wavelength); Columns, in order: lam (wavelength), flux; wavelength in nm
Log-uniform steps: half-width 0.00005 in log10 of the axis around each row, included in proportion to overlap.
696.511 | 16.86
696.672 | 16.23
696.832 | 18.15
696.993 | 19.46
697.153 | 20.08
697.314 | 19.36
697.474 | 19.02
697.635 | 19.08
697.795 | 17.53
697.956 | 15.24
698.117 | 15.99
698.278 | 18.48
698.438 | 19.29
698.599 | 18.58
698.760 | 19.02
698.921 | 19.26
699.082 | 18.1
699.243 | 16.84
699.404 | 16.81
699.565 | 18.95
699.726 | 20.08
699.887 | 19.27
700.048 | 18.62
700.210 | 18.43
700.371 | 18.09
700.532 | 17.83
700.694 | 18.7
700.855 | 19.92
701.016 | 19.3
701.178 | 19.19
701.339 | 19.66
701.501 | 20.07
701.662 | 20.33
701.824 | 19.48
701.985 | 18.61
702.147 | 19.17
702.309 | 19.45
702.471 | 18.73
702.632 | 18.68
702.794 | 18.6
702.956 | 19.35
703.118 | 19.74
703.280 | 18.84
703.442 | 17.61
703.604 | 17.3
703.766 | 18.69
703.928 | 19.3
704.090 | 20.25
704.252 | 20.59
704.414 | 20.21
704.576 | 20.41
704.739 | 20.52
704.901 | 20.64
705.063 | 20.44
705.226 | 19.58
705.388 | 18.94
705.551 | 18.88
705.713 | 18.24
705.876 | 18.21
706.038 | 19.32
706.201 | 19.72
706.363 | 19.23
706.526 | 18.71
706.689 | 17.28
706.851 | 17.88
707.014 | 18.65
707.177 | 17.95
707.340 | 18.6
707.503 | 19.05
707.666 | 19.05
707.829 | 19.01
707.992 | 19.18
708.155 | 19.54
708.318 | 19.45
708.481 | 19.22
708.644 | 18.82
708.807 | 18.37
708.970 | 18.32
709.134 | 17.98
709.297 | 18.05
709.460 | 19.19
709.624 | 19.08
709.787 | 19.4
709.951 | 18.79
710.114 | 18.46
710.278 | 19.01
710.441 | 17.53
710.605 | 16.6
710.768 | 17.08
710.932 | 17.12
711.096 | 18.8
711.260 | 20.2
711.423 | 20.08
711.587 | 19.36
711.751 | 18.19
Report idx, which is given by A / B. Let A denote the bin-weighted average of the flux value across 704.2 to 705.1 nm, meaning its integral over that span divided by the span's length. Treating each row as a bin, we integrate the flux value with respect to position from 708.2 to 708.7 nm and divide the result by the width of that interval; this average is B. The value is 1.07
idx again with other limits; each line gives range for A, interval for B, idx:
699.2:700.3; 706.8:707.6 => 1.00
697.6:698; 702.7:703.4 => 0.91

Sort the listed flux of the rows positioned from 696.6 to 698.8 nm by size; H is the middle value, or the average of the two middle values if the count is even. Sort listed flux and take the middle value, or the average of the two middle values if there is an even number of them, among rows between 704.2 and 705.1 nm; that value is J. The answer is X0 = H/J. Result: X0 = 0.92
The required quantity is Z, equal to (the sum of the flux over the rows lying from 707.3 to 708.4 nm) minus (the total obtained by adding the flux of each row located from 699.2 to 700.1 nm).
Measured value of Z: 23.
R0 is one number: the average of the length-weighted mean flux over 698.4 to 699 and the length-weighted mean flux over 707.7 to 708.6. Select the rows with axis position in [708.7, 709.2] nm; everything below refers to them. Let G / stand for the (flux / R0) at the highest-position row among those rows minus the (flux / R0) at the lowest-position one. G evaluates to -0.020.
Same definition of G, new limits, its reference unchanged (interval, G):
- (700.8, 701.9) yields -0.023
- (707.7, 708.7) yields -0.010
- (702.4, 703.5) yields -0.059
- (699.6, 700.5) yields -0.104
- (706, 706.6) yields -0.032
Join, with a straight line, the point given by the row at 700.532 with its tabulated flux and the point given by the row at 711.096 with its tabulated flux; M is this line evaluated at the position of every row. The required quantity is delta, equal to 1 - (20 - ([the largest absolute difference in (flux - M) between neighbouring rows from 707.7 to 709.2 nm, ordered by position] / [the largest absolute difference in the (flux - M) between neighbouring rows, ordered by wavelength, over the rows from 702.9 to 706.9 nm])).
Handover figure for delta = -18.7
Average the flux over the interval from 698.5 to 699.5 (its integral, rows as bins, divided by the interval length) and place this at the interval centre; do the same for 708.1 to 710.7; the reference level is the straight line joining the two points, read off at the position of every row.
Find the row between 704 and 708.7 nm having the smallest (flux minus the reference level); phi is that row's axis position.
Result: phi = 706.689 nm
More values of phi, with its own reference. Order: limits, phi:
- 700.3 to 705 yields 703.604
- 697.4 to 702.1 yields 697.956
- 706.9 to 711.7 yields 710.605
